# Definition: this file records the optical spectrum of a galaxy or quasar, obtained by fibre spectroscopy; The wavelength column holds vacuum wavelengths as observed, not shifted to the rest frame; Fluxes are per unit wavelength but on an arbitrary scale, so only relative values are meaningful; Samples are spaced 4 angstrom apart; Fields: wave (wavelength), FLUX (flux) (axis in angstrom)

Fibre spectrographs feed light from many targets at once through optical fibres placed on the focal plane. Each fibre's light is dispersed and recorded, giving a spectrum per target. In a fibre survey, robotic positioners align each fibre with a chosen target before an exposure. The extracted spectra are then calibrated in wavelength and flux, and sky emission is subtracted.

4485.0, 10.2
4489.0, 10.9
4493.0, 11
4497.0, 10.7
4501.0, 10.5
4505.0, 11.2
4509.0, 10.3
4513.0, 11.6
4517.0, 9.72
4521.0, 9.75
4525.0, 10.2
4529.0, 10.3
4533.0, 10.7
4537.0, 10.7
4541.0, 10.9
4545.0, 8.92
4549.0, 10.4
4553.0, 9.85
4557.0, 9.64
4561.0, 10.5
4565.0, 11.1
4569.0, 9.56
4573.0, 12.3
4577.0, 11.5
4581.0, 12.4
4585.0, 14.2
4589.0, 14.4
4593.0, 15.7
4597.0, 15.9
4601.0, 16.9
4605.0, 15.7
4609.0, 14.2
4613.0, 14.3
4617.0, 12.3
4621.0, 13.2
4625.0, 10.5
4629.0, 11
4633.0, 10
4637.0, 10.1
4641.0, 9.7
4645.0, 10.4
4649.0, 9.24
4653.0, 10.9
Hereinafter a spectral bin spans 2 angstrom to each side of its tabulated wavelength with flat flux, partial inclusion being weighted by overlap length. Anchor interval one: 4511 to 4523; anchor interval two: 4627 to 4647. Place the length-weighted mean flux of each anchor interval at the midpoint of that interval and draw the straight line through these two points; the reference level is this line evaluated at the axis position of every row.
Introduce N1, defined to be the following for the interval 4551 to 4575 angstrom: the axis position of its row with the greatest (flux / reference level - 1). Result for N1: 4573.0 angstrom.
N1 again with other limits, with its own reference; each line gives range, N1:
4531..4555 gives 4541.0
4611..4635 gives 4613.0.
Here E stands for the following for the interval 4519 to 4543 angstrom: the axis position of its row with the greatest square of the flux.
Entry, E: 4541.0 angstrom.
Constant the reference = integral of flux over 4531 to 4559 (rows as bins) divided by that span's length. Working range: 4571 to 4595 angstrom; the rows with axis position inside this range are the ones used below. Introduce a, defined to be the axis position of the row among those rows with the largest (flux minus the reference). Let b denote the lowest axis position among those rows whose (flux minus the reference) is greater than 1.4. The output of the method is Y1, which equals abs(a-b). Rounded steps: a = 4593.0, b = 4573.0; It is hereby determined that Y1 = 20 angstrom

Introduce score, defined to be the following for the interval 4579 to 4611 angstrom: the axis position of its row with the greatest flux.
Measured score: 4601.0 angstrom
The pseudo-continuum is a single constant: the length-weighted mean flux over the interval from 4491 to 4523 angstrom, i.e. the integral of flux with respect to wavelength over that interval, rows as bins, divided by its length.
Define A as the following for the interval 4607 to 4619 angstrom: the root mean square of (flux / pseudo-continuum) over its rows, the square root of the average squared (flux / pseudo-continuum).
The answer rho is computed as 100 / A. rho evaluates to 78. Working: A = 1.29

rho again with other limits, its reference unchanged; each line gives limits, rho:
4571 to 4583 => 88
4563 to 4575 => 96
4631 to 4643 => 107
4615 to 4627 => 88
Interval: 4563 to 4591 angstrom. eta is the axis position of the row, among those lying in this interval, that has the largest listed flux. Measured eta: 4589.0 angstrom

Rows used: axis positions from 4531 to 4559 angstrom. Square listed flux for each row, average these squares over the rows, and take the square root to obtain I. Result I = 10.2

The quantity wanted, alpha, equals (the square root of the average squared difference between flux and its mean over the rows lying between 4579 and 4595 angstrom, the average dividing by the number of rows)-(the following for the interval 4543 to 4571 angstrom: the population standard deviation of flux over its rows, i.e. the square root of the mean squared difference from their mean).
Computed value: 0.5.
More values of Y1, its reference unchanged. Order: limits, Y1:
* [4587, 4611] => 12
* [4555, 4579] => 0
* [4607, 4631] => 4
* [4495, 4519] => 0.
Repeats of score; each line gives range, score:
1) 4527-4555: 4541.0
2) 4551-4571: 4565.0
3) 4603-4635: 4605.0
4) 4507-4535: 4513.0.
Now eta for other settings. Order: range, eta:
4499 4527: 4513.0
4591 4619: 4601.0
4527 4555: 4541.0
